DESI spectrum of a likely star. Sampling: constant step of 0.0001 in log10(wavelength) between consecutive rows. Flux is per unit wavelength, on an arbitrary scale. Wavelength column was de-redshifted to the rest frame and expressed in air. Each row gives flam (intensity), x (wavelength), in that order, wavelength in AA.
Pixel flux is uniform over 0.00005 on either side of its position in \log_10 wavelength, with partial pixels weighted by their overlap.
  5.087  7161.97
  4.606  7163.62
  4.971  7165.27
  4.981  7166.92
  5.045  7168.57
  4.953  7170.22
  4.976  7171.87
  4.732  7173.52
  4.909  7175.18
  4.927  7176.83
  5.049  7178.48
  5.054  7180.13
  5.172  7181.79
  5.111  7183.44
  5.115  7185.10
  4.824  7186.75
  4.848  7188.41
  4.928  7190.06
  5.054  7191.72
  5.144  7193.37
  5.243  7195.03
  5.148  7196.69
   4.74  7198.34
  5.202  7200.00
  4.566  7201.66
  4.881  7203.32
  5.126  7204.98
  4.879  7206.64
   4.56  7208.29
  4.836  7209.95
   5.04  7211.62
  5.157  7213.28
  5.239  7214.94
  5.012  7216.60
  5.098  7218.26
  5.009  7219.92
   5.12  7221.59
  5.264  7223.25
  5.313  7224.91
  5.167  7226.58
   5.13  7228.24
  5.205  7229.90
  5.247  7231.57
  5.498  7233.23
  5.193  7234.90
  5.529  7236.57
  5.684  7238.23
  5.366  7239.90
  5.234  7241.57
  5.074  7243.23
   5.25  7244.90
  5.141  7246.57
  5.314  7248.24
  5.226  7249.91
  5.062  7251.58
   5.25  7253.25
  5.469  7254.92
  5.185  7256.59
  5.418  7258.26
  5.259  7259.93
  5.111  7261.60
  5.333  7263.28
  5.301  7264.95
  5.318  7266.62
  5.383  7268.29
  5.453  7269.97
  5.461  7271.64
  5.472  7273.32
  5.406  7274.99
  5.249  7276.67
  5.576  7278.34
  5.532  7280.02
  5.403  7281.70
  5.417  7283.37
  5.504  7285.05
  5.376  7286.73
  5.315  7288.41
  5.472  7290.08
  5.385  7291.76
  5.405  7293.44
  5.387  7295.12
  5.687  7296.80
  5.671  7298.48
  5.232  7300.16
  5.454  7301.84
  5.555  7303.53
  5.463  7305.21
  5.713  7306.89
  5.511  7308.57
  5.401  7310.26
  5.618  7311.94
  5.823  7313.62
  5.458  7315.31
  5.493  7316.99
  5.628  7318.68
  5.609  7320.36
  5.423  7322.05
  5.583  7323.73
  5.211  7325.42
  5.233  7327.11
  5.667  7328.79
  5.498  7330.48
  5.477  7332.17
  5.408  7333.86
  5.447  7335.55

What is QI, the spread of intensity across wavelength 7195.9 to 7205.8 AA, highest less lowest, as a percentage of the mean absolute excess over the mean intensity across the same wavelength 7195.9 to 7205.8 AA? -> 296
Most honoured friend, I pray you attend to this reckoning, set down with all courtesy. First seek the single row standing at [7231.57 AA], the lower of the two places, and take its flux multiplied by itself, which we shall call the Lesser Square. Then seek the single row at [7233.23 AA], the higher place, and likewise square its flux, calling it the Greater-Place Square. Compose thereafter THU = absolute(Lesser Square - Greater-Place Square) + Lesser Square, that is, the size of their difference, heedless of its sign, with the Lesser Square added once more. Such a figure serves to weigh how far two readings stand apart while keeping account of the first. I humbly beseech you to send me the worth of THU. 30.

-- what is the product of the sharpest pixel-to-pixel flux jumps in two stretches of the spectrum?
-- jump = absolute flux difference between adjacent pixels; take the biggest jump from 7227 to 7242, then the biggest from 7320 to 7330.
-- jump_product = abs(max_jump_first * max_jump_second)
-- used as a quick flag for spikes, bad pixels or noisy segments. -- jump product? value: 0.15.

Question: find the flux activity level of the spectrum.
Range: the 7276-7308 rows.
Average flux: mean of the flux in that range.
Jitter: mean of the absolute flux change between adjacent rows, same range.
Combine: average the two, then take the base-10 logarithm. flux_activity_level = 0.447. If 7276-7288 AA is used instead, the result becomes 0.444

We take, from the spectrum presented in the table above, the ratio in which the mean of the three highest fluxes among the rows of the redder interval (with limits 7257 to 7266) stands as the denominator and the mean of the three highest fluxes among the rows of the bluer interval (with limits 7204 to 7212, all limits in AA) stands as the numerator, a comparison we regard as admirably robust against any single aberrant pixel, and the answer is 0.94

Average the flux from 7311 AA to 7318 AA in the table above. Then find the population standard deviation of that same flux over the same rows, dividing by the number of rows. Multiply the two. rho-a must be 0.80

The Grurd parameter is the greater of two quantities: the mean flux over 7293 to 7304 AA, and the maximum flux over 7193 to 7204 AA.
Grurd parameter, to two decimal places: 5.48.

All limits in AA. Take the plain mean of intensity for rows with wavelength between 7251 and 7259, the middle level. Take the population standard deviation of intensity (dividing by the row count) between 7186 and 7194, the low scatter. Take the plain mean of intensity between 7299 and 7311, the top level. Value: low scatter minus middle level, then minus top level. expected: -10.6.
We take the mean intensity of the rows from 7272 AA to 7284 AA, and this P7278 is 5.44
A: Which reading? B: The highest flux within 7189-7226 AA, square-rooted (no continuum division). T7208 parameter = 2.30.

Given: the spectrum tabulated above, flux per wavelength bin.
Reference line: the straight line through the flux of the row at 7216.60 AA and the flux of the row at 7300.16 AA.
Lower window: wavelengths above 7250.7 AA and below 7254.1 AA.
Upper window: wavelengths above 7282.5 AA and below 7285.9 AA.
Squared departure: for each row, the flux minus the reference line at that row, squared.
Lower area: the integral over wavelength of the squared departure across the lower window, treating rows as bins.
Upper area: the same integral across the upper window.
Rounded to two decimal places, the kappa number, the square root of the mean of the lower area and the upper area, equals 0.38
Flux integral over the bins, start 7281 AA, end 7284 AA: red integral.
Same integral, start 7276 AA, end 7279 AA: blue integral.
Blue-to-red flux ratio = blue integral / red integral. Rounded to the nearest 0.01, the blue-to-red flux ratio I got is 1.00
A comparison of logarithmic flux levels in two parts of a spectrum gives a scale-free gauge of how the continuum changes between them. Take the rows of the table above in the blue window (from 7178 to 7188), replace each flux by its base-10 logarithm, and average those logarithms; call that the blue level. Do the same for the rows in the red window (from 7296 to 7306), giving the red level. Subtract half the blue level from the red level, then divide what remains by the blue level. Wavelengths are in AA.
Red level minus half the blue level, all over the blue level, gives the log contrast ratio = 0.55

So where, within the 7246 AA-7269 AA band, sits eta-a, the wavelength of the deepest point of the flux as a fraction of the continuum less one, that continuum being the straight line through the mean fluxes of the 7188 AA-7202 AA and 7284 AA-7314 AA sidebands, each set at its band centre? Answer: 7251.58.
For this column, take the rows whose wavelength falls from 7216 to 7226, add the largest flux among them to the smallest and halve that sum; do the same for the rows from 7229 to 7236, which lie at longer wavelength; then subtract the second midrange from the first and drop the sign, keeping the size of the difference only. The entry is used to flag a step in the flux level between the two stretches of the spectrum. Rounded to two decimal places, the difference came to 0.18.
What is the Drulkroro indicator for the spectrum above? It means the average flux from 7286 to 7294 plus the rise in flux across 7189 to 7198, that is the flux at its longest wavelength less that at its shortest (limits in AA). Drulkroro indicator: 5.61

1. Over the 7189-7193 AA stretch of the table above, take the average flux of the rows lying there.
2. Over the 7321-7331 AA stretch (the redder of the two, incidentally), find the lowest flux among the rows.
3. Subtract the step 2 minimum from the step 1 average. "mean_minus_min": -0.2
